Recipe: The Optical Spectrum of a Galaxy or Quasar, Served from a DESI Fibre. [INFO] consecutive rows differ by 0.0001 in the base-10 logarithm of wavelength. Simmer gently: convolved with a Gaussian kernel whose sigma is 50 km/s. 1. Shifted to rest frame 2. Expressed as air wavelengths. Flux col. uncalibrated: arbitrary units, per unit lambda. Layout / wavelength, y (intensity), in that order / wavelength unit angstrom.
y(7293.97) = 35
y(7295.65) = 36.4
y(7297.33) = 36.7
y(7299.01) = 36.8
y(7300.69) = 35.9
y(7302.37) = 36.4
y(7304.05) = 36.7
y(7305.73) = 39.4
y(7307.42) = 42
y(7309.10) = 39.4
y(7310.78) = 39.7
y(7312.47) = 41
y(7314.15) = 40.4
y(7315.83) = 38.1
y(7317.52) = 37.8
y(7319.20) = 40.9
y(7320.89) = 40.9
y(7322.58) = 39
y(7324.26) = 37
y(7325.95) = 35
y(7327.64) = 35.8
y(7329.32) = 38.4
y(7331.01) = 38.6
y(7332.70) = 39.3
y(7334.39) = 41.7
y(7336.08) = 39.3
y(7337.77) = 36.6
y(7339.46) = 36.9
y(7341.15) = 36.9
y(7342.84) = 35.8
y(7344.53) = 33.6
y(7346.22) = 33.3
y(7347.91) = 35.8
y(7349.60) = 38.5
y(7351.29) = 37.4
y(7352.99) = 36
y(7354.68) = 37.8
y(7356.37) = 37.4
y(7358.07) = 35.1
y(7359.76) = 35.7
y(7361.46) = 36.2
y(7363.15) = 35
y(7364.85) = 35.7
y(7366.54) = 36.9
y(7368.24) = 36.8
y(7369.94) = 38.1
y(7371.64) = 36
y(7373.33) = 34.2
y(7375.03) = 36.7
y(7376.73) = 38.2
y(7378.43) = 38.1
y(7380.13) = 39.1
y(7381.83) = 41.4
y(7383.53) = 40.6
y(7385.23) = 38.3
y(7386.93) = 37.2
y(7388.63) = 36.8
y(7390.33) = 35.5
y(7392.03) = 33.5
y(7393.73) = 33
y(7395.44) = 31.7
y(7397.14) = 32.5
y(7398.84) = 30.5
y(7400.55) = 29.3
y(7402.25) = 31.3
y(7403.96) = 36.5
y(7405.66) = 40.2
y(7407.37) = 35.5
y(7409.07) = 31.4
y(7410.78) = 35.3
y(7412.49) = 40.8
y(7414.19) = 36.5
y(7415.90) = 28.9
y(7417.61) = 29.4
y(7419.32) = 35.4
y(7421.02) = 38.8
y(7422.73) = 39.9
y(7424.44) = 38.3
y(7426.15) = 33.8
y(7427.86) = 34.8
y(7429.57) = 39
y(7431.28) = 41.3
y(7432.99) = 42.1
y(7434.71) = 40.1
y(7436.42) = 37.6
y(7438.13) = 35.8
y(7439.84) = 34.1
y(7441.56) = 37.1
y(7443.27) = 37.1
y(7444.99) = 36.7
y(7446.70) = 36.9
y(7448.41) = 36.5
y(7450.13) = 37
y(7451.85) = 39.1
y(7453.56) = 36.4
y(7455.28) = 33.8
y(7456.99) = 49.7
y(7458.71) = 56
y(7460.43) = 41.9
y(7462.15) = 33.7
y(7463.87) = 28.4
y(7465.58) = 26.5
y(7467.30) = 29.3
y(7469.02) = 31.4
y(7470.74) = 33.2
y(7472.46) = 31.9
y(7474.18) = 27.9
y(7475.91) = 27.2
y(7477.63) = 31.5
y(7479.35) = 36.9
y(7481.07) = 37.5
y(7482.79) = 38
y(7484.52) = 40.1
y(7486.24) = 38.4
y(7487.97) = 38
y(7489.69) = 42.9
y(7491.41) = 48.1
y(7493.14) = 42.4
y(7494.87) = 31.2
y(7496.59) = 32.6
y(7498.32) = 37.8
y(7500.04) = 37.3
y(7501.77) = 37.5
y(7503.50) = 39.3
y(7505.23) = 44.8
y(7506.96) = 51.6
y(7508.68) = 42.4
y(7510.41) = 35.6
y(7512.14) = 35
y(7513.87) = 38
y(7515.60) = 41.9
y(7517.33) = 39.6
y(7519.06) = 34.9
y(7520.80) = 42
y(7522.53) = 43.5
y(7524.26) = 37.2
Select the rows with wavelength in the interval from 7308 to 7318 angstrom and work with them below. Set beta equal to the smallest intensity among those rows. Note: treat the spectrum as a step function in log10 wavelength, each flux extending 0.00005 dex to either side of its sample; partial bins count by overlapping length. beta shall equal 37.8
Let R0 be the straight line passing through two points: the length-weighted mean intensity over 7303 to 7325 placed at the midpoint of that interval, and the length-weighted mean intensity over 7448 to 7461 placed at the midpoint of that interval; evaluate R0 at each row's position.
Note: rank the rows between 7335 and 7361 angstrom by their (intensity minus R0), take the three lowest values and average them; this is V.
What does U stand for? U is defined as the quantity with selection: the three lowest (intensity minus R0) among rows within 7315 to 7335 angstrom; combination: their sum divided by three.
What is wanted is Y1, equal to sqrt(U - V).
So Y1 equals 1.51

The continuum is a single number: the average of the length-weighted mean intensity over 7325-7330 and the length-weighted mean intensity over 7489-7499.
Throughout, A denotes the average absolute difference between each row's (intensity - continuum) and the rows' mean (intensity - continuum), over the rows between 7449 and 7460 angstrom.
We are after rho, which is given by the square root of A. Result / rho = 2.69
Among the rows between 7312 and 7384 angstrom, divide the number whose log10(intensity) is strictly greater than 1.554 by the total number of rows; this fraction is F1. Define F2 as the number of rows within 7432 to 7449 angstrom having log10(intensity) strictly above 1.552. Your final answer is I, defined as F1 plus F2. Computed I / 9.7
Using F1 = 0.74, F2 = 9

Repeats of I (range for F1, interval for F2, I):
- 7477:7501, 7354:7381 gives 13.8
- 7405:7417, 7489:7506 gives 8.4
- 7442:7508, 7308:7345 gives 20.7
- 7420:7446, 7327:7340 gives 8.7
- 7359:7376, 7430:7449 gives 10.6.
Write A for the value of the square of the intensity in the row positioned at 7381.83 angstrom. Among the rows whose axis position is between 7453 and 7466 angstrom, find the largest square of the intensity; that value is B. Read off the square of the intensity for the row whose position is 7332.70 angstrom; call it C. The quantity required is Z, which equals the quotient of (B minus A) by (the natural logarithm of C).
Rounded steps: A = 1714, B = 3136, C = 1544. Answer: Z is 194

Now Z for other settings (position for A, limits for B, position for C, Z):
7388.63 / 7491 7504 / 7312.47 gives 129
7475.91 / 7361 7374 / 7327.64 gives 99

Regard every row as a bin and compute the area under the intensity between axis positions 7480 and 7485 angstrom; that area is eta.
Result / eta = 192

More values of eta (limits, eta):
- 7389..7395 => 204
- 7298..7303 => 182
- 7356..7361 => 180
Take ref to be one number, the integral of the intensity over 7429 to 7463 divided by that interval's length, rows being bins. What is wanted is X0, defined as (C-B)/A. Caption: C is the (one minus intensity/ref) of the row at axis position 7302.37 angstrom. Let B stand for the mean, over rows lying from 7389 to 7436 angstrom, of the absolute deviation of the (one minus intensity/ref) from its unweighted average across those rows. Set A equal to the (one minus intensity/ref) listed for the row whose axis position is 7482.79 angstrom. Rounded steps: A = 0.03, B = 0.084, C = 0.069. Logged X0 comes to -0.6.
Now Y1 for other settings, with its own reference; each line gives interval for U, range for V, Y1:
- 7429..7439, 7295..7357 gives 1.45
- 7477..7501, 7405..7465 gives 1.43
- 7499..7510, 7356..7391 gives 1.14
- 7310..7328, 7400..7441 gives 2.82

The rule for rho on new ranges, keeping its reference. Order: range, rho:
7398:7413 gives 1.86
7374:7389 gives 1.12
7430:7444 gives 1.50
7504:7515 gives 2.24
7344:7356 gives 1.26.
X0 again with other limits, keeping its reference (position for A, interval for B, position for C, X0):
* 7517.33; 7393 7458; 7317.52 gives 3.5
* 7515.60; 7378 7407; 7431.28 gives 1.9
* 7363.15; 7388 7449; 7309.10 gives -0.8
